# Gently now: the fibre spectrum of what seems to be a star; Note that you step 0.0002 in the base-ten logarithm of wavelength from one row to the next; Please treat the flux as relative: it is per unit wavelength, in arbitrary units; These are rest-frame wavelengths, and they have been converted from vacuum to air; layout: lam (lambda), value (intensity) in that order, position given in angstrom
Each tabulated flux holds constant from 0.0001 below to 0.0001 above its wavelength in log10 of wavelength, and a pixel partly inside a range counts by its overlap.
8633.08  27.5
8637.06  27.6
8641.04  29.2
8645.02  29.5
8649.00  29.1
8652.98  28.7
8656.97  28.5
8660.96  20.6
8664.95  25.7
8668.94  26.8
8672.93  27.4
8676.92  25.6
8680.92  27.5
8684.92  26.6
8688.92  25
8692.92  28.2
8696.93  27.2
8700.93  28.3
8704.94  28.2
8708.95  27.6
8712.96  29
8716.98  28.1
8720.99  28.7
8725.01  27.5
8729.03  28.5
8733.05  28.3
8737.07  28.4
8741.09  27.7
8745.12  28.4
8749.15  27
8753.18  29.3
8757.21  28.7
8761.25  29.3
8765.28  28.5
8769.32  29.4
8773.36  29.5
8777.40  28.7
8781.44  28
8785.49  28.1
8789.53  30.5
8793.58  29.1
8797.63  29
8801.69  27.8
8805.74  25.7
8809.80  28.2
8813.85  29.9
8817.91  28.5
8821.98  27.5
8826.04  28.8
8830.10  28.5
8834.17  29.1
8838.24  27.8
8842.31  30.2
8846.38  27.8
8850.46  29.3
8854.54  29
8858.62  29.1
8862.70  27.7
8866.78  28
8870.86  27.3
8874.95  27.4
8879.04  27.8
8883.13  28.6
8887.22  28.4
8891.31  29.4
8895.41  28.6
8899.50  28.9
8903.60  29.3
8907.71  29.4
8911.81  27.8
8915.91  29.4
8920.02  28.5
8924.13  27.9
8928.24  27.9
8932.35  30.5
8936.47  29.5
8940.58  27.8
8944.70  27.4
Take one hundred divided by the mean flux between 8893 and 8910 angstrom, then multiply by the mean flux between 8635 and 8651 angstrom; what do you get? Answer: 99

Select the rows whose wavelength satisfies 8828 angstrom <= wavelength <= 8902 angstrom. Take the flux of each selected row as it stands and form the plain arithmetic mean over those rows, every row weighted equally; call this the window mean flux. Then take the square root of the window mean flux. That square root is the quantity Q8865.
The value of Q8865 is 5.34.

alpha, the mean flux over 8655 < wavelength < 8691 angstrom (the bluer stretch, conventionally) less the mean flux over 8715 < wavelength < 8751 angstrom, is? -2.10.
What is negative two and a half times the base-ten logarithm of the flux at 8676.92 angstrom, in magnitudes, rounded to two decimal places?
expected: -3.52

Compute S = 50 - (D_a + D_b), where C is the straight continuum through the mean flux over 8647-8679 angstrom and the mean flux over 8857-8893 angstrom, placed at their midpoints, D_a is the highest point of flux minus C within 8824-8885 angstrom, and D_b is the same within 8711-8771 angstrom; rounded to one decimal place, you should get 45.7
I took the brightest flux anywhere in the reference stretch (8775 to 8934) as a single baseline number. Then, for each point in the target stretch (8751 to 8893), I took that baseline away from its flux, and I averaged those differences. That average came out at -1.9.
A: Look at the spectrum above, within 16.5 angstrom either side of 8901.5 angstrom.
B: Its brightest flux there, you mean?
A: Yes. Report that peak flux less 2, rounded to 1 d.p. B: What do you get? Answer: 27.4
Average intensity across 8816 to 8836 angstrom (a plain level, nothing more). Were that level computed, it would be 28.5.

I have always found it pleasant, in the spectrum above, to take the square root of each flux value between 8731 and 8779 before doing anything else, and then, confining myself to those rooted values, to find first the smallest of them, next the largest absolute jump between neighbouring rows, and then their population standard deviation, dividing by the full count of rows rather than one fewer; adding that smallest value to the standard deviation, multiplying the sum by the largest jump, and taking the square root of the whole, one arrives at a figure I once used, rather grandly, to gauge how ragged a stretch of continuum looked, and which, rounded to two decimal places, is 1.07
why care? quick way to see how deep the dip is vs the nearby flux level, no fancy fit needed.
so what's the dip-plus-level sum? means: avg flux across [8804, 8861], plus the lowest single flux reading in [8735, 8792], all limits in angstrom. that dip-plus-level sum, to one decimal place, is 55.5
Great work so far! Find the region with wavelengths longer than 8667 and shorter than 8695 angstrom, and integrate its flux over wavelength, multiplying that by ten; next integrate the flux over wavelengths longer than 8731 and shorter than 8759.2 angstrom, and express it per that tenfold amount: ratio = 0.1065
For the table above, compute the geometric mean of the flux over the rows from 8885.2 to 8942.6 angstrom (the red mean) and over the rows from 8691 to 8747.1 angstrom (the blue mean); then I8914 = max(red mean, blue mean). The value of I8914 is 28.8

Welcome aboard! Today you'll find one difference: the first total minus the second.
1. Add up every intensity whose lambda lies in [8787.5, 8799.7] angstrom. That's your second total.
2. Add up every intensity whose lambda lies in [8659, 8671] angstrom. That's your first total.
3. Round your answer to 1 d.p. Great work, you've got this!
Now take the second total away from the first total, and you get -15.5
